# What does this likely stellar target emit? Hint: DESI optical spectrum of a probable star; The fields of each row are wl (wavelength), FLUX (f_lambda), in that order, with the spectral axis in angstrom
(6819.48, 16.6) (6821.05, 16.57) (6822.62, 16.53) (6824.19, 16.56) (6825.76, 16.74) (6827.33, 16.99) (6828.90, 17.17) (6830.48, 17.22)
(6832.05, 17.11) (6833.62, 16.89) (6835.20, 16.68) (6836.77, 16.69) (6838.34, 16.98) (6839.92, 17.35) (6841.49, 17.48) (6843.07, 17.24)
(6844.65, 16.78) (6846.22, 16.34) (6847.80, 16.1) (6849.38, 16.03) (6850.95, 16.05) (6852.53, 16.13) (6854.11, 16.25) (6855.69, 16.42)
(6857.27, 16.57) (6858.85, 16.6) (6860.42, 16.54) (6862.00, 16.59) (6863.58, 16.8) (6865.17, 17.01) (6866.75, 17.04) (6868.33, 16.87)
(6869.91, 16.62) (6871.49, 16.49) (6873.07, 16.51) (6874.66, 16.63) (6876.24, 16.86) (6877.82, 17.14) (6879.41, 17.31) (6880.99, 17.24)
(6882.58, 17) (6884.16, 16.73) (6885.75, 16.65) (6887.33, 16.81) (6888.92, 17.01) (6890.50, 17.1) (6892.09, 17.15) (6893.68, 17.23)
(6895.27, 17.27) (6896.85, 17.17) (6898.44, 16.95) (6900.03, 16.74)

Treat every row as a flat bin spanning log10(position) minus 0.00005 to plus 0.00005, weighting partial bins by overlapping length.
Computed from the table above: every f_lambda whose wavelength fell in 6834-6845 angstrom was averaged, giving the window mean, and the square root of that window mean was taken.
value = 4.13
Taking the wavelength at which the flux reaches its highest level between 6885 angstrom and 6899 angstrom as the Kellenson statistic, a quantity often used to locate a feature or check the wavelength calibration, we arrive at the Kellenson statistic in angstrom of 6895.27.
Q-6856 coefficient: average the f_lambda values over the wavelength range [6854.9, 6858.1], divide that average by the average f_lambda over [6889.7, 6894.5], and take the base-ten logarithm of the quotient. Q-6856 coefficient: -0.017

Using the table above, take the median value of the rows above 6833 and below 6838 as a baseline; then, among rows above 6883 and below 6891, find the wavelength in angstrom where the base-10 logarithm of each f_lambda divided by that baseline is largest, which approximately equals 6890.50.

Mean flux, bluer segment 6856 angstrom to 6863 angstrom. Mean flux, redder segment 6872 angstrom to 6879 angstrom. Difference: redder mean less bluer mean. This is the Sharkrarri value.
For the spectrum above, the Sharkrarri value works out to 0.2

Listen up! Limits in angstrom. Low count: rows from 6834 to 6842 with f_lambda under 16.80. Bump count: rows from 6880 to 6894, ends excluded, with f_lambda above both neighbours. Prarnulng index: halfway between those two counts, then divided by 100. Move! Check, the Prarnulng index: 0.010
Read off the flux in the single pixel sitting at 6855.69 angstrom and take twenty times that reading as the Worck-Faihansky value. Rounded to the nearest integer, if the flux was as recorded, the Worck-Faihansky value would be 328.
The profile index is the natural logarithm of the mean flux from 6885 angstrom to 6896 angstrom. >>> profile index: 2.835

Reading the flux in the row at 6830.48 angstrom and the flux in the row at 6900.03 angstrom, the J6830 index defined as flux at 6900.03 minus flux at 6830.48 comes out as -0.48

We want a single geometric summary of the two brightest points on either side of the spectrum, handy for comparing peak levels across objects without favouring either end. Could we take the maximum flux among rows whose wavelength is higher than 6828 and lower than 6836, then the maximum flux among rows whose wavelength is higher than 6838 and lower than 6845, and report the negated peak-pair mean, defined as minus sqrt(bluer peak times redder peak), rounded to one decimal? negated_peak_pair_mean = -17.3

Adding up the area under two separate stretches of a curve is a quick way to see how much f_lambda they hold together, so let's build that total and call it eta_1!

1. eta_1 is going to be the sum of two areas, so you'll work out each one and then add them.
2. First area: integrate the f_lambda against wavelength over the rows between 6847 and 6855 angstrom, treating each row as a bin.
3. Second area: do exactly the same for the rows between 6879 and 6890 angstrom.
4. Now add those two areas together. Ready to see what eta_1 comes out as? 315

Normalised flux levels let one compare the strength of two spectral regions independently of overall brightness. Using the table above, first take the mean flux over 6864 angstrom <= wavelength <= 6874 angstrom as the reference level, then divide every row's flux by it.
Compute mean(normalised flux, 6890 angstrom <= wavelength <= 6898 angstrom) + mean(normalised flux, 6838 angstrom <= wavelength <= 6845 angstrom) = 2.05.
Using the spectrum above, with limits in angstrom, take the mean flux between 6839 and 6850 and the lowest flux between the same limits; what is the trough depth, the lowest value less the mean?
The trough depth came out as -0.73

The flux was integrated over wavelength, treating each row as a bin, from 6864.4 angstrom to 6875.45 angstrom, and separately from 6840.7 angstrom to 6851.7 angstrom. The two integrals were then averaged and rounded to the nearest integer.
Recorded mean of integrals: 184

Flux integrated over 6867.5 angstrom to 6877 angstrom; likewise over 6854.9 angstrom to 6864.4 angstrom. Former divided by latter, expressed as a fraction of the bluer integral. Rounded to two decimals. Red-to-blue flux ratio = 1.01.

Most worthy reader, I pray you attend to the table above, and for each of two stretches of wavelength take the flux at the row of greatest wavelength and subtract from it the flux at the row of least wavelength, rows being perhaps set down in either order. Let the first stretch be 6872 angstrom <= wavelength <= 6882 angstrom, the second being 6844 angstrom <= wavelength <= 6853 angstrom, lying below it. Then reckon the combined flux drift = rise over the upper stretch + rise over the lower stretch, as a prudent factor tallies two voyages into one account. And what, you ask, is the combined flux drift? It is 0.1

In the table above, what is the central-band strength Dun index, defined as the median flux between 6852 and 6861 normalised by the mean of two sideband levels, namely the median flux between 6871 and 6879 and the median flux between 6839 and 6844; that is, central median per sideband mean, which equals 0.97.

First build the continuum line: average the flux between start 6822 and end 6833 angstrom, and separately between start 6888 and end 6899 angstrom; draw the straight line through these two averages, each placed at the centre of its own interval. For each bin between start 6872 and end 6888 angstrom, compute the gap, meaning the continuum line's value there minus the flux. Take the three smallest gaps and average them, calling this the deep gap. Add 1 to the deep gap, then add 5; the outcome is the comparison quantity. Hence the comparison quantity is 5.85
